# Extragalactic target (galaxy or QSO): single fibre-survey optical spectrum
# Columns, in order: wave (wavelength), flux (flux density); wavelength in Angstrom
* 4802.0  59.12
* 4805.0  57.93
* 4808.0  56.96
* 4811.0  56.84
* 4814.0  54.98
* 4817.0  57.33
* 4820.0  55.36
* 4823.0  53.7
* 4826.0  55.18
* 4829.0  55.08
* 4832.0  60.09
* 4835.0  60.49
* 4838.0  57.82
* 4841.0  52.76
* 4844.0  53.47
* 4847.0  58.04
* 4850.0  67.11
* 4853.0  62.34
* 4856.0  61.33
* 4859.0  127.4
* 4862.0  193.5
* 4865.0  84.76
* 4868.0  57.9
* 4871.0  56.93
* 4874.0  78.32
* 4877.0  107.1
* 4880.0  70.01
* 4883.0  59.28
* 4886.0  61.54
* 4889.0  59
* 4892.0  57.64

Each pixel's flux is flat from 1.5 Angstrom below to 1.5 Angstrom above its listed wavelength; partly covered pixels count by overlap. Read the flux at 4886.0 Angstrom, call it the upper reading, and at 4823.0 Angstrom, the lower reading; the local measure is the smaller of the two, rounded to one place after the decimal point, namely 53.7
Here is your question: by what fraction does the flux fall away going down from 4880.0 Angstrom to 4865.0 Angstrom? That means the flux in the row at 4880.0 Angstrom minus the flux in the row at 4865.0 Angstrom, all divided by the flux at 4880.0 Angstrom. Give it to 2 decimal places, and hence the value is -0.21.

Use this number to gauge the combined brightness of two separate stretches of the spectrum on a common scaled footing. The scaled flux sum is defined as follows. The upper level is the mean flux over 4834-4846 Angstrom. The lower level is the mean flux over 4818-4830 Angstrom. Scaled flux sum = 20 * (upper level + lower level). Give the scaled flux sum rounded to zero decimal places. 2219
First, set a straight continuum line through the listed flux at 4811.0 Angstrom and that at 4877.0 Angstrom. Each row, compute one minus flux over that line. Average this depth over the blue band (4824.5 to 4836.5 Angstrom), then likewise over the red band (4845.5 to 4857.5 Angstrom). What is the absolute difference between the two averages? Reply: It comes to 0.10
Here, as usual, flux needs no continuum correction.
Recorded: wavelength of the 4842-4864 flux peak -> 4862.0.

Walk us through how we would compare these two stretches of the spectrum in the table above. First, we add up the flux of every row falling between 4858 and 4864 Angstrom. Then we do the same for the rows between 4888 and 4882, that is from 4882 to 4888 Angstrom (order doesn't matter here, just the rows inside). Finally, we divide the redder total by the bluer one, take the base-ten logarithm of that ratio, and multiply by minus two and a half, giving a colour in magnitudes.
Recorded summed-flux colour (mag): 1.1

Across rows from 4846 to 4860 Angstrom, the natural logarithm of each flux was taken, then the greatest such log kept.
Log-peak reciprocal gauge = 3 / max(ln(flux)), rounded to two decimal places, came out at 0.62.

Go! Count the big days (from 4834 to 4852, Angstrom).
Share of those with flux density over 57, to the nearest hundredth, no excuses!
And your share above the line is 0.67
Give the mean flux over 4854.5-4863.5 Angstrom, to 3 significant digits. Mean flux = 127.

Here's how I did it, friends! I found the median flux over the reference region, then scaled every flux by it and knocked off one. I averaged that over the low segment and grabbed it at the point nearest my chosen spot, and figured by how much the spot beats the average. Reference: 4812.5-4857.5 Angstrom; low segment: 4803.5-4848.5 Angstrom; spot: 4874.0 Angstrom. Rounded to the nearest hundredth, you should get 0.38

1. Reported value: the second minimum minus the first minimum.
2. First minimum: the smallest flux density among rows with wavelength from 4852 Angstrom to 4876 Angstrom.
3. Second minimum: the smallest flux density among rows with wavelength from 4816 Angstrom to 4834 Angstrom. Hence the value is -3.2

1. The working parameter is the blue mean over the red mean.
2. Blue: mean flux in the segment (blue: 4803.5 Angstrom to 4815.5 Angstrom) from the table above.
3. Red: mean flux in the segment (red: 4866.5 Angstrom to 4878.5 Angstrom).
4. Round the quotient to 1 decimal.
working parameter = 0.8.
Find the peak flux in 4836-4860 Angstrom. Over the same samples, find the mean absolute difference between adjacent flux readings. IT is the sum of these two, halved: 70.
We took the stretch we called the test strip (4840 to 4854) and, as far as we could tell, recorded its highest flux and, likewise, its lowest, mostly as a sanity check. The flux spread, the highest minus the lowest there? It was 14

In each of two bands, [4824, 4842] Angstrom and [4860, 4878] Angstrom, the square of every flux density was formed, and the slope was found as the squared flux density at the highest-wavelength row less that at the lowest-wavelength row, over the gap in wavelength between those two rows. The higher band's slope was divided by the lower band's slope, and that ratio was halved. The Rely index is 50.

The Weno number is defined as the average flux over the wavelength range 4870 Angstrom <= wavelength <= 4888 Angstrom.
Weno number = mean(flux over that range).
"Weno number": 72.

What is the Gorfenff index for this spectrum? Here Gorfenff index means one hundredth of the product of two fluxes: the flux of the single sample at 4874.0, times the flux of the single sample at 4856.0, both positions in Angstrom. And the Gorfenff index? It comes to 48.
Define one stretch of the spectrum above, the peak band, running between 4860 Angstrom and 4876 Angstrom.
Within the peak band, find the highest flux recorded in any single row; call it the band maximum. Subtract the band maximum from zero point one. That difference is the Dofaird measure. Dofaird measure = -193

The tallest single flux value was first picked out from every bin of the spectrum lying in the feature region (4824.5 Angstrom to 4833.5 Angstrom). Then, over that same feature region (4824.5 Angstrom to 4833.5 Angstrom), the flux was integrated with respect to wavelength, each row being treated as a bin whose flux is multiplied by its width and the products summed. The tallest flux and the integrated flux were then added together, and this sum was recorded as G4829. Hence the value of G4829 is 571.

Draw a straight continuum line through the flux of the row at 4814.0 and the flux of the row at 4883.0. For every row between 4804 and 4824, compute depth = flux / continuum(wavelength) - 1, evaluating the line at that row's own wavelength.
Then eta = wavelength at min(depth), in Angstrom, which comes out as 4823.0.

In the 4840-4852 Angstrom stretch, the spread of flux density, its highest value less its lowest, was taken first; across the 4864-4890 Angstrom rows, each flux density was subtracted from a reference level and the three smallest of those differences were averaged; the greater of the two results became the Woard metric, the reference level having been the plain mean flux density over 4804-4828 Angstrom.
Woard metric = 14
